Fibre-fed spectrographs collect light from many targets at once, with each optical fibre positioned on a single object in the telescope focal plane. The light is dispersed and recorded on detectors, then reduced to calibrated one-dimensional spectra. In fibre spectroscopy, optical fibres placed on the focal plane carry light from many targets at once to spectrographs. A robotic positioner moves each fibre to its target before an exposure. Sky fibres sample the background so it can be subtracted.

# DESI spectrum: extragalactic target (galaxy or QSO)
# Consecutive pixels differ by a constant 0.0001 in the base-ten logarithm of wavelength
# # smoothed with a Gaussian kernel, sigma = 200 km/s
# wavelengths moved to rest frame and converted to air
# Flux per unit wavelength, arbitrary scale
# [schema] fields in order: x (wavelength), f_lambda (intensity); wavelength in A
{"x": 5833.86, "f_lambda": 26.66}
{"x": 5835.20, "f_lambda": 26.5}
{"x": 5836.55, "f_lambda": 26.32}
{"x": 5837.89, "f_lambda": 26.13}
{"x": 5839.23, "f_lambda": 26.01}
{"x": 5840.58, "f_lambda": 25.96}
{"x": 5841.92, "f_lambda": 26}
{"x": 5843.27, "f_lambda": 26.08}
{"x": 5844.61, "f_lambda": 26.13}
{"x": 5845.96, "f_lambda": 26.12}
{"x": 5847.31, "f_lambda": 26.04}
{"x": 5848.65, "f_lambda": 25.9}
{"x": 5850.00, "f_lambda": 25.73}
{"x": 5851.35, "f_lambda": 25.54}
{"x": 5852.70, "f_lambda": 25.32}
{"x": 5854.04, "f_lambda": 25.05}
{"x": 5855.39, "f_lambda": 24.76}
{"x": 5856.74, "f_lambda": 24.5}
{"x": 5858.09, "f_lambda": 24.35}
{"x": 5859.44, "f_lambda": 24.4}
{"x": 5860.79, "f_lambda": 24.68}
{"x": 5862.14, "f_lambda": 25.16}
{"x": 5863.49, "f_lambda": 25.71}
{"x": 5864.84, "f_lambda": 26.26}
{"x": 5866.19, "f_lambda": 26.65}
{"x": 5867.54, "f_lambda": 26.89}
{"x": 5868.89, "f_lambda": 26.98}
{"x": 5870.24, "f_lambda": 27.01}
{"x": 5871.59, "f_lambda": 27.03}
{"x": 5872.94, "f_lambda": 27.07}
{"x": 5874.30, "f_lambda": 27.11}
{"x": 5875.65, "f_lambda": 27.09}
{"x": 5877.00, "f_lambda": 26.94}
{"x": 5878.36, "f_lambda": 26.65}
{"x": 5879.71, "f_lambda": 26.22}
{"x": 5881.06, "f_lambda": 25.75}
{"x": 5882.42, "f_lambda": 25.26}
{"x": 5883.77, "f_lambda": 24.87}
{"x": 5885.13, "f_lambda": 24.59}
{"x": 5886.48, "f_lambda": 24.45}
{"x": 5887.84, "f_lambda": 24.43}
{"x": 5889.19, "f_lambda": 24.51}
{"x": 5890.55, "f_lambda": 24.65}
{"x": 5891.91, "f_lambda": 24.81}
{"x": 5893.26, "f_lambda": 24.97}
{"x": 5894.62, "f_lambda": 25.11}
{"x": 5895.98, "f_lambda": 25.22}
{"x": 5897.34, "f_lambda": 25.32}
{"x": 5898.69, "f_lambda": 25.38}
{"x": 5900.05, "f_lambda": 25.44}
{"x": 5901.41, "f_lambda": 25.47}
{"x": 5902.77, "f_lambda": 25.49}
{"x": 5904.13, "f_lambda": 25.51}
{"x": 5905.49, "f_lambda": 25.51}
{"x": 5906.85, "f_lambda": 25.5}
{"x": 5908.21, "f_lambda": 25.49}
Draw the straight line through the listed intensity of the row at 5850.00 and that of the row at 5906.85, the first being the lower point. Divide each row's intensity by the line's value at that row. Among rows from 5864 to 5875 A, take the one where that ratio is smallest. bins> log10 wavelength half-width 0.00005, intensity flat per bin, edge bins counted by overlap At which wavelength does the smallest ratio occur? 5864.84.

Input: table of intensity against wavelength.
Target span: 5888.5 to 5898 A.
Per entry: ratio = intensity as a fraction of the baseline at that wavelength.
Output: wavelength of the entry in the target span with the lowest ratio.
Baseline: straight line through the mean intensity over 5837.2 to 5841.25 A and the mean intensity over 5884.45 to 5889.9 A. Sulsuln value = 5889.19 A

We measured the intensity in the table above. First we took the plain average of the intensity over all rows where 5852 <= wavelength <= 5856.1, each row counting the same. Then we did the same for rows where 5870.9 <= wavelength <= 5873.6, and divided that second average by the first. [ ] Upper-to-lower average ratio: 1.08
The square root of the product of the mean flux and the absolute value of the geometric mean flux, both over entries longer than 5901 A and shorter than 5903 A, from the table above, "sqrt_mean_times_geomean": 25.5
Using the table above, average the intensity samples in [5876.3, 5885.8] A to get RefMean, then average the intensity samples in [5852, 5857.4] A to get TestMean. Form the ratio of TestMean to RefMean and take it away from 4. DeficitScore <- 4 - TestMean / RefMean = 3.03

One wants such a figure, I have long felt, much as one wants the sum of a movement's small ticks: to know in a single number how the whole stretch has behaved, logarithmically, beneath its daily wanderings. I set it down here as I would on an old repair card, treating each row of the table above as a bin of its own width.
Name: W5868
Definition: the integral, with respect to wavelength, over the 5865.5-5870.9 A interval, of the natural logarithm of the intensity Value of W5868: 17.8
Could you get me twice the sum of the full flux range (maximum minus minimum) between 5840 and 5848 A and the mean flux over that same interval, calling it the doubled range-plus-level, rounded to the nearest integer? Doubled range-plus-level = 52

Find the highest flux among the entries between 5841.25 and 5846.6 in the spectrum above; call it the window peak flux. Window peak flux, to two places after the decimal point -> 26.13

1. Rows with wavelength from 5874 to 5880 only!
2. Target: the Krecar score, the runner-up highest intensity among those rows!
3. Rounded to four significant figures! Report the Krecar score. 27.09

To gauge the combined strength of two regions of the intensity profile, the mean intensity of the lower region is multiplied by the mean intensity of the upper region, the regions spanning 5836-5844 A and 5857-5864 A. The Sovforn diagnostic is 648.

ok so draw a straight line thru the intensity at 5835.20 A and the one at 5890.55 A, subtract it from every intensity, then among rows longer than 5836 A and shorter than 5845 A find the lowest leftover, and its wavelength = 5840.58 A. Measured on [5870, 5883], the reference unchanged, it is 5882.42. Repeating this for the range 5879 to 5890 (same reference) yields 5886.48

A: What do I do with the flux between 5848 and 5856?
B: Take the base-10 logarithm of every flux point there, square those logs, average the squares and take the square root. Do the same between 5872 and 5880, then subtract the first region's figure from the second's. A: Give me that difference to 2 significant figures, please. 0.024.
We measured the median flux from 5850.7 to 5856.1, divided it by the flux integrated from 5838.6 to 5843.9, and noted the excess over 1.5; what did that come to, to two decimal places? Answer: -1.32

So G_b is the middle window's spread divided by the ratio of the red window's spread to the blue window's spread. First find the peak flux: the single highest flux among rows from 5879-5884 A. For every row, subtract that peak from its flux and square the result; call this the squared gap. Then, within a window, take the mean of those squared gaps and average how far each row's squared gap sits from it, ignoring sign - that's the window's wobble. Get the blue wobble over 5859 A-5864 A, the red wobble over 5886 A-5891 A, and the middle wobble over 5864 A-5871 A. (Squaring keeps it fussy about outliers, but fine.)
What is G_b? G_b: 1.0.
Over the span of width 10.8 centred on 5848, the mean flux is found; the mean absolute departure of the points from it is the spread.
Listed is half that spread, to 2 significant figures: 0.12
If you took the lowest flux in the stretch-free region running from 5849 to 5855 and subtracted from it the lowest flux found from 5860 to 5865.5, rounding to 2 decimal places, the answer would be 0.37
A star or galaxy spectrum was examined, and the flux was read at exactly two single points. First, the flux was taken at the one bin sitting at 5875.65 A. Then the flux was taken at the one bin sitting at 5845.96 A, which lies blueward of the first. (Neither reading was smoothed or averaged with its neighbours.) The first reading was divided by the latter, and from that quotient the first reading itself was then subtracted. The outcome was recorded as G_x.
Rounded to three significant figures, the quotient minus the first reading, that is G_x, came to -26.1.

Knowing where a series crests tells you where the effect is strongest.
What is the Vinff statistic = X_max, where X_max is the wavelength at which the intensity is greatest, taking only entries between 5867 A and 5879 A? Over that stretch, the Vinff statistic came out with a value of 5874.30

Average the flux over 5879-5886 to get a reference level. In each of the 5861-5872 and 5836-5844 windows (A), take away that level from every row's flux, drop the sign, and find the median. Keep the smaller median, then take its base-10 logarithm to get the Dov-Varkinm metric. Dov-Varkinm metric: -0.2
